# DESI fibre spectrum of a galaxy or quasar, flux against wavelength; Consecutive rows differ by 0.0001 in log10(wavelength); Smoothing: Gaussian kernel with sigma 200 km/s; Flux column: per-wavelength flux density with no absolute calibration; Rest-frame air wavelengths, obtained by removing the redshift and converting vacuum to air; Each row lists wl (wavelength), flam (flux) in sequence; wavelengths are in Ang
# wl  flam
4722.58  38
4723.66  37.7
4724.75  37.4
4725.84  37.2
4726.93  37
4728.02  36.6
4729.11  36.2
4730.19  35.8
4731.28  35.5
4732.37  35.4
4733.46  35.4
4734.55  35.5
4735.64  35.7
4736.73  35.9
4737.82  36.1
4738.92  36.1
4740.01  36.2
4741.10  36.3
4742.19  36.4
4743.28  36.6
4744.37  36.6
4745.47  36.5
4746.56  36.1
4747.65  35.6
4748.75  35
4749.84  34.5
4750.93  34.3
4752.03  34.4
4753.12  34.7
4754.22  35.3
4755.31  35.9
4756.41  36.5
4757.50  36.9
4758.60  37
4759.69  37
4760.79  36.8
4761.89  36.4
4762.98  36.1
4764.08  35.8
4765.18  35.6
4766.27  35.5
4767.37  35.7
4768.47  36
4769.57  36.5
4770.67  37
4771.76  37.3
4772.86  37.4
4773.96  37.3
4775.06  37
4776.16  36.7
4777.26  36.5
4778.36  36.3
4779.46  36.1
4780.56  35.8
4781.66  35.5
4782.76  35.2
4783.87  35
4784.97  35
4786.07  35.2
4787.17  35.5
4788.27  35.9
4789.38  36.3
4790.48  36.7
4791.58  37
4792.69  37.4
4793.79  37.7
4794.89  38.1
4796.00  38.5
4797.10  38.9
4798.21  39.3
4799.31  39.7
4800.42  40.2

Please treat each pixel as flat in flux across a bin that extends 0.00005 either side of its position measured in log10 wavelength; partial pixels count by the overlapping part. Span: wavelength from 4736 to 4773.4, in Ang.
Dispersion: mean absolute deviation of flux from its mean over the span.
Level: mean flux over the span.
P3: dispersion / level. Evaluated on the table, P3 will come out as 0.0173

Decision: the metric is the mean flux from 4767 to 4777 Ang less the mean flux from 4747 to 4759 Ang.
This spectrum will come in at 1.3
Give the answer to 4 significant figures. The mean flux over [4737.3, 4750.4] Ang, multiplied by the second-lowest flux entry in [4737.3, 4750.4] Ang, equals 1260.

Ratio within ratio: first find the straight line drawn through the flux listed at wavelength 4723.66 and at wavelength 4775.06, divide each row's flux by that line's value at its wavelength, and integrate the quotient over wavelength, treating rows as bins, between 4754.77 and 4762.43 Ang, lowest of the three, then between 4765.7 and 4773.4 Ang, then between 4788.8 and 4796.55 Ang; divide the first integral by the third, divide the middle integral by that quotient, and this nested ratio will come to 7.9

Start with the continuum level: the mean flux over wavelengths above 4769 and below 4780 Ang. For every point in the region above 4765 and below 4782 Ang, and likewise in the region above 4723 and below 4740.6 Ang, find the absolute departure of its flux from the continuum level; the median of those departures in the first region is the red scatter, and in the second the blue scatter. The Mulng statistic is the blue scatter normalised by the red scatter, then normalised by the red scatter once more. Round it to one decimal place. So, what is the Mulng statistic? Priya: 2.6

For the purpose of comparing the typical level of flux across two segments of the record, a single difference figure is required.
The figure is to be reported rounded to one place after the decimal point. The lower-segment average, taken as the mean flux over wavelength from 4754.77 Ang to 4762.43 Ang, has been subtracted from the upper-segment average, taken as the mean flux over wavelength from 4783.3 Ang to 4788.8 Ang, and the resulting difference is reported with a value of -1.3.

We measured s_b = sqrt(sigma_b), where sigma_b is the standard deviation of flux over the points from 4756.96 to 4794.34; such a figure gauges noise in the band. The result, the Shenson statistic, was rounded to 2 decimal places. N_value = 0.87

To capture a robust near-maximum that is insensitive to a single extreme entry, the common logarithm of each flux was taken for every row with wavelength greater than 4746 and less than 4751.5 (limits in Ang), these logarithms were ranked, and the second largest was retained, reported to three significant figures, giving 1.55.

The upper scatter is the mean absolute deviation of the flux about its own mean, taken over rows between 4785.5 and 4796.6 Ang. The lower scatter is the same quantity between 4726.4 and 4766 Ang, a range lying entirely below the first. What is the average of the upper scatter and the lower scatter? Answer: 0.75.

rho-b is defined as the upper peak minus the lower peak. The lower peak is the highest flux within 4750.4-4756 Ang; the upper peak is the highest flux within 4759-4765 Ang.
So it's 1.1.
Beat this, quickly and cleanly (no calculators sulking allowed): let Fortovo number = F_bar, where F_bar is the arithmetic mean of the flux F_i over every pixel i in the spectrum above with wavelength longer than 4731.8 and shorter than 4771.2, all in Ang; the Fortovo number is 35.9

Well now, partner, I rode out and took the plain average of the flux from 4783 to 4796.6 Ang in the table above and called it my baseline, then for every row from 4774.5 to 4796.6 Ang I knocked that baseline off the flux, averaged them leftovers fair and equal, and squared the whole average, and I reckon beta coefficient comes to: 0.0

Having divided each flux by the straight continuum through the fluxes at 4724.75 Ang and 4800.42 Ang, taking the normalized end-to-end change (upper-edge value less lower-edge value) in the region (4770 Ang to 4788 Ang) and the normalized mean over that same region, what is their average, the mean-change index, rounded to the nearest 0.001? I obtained 0.433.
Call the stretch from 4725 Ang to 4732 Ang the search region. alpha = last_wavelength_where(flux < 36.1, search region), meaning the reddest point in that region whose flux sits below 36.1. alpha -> 4731.28 Ang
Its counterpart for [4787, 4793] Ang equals 4788.27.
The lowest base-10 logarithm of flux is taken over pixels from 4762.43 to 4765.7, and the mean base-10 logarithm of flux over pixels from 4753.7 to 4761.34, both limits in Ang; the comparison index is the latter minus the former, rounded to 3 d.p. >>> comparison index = 0.011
